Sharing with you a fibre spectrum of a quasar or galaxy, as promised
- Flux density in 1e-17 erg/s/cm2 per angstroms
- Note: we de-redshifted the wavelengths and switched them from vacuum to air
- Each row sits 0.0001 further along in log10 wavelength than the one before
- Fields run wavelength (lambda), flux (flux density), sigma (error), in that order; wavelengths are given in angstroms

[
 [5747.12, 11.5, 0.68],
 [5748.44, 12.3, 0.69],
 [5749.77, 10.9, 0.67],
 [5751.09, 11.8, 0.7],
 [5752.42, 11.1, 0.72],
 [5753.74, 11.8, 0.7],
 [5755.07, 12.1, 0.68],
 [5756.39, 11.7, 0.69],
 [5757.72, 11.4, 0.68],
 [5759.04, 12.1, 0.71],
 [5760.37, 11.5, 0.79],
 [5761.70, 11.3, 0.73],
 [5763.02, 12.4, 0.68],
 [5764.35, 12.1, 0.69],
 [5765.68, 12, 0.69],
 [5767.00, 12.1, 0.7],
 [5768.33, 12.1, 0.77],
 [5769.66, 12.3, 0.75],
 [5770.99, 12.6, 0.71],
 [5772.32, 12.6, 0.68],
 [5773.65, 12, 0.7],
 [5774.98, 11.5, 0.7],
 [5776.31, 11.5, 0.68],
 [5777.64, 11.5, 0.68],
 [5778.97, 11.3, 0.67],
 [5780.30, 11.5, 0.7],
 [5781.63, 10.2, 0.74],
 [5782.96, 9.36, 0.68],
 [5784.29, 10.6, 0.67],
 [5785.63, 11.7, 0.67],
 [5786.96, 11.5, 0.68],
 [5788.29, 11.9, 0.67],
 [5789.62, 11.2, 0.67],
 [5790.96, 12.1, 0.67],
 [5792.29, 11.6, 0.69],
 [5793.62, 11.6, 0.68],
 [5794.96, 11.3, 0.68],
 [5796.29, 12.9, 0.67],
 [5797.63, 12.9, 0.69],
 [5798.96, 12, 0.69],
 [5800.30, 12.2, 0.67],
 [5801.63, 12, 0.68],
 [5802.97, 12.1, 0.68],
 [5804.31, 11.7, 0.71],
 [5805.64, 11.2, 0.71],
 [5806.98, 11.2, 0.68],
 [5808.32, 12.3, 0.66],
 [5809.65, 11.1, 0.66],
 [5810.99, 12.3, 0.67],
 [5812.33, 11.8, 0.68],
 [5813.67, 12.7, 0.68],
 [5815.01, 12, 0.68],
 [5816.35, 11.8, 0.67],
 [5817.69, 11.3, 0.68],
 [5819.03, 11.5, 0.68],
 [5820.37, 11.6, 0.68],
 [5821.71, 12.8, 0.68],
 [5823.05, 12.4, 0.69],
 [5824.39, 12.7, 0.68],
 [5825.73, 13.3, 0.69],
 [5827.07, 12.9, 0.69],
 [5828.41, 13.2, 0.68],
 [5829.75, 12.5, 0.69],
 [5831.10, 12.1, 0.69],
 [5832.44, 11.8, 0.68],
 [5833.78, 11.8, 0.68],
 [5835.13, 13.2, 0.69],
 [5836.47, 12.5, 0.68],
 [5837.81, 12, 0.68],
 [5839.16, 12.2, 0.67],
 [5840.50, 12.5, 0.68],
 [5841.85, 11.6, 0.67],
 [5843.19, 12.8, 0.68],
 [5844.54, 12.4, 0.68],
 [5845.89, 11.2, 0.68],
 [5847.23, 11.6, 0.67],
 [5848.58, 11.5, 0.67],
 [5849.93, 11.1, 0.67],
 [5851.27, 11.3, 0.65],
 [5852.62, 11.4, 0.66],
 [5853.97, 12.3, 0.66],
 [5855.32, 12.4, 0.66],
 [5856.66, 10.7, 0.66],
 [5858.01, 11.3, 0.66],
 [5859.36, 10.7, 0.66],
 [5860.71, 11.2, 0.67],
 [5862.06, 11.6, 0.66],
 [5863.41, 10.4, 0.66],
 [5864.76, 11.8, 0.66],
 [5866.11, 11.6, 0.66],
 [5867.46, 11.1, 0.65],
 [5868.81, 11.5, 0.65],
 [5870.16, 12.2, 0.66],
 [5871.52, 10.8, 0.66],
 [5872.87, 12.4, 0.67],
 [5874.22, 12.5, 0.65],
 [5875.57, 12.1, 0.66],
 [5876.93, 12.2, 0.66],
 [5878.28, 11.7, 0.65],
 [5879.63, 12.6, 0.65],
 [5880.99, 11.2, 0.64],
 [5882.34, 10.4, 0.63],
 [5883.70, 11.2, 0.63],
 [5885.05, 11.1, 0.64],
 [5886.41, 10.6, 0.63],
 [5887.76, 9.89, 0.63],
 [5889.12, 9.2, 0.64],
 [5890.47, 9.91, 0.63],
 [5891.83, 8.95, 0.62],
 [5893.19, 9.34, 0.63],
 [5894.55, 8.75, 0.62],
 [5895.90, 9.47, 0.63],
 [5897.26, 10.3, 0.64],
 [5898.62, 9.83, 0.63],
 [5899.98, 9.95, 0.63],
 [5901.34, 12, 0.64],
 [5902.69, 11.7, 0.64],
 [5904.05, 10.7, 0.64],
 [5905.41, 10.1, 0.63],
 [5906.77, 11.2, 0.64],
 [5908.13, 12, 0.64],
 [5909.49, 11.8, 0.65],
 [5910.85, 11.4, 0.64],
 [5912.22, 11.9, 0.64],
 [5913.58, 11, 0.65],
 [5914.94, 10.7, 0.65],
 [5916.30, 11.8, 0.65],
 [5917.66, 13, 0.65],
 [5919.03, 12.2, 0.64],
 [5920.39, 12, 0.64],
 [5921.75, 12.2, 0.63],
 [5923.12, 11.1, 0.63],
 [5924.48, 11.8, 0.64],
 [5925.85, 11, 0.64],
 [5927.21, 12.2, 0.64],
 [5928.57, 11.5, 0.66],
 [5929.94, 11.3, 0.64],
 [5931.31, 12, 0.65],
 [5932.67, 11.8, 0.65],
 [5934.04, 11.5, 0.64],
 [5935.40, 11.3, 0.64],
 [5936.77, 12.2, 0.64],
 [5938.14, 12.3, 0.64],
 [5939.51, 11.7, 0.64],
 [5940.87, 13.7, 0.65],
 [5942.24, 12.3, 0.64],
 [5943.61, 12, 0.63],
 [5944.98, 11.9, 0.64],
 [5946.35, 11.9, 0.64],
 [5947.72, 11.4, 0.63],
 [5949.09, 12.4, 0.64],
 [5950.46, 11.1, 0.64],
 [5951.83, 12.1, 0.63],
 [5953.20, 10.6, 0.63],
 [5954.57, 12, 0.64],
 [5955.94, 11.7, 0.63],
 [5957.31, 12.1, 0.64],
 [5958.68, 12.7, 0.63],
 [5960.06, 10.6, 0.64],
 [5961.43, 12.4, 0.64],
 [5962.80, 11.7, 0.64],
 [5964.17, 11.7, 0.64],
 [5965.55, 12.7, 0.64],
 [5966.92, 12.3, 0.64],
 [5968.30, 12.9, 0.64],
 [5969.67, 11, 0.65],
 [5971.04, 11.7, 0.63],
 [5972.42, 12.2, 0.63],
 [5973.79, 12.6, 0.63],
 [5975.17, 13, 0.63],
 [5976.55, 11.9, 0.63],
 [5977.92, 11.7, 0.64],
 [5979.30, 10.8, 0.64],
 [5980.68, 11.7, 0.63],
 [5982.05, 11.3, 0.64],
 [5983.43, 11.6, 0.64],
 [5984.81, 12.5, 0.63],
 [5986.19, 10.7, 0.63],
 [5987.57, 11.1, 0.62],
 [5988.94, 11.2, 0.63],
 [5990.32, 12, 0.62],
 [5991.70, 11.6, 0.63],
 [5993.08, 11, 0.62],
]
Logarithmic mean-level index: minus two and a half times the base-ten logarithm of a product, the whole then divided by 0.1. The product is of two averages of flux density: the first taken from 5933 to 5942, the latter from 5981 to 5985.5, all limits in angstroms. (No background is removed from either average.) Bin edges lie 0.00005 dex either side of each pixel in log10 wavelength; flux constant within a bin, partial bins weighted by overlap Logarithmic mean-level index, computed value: -53.9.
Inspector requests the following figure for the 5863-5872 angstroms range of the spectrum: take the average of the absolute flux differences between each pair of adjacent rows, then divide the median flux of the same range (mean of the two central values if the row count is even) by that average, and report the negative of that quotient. -15.0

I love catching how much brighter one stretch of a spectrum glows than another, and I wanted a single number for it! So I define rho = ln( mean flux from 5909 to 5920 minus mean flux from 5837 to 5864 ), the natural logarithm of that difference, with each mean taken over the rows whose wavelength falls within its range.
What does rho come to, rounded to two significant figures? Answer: -2.2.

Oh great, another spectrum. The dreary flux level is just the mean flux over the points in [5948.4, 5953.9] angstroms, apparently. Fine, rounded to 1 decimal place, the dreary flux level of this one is 11.6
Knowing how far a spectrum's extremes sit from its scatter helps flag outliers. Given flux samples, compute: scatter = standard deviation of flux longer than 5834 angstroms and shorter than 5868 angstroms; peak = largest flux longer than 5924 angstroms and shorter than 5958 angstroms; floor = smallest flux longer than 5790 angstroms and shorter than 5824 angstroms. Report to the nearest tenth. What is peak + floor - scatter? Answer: 24.1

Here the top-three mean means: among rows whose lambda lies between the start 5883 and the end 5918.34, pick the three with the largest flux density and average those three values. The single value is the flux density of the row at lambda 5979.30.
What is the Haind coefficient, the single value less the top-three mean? -1.5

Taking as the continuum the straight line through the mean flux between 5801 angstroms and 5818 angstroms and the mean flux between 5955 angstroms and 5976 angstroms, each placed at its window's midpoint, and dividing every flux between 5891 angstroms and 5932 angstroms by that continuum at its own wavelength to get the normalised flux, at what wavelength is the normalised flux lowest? 5894.55 angstroms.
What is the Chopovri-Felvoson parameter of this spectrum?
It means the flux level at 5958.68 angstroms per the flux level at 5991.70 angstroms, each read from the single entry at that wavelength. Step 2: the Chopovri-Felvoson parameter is 1.09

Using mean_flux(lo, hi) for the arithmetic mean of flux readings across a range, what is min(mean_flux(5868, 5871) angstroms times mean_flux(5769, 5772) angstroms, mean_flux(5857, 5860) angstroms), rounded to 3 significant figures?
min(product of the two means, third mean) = 11.0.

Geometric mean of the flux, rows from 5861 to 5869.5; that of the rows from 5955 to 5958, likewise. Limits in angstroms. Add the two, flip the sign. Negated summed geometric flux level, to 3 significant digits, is -23.2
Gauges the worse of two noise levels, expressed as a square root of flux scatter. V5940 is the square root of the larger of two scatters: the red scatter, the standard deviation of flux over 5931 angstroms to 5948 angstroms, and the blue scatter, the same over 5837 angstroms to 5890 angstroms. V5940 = 0.89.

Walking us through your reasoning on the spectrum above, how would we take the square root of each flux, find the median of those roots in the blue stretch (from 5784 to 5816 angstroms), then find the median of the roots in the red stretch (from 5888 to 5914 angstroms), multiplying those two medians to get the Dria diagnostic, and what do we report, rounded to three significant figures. 11.0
